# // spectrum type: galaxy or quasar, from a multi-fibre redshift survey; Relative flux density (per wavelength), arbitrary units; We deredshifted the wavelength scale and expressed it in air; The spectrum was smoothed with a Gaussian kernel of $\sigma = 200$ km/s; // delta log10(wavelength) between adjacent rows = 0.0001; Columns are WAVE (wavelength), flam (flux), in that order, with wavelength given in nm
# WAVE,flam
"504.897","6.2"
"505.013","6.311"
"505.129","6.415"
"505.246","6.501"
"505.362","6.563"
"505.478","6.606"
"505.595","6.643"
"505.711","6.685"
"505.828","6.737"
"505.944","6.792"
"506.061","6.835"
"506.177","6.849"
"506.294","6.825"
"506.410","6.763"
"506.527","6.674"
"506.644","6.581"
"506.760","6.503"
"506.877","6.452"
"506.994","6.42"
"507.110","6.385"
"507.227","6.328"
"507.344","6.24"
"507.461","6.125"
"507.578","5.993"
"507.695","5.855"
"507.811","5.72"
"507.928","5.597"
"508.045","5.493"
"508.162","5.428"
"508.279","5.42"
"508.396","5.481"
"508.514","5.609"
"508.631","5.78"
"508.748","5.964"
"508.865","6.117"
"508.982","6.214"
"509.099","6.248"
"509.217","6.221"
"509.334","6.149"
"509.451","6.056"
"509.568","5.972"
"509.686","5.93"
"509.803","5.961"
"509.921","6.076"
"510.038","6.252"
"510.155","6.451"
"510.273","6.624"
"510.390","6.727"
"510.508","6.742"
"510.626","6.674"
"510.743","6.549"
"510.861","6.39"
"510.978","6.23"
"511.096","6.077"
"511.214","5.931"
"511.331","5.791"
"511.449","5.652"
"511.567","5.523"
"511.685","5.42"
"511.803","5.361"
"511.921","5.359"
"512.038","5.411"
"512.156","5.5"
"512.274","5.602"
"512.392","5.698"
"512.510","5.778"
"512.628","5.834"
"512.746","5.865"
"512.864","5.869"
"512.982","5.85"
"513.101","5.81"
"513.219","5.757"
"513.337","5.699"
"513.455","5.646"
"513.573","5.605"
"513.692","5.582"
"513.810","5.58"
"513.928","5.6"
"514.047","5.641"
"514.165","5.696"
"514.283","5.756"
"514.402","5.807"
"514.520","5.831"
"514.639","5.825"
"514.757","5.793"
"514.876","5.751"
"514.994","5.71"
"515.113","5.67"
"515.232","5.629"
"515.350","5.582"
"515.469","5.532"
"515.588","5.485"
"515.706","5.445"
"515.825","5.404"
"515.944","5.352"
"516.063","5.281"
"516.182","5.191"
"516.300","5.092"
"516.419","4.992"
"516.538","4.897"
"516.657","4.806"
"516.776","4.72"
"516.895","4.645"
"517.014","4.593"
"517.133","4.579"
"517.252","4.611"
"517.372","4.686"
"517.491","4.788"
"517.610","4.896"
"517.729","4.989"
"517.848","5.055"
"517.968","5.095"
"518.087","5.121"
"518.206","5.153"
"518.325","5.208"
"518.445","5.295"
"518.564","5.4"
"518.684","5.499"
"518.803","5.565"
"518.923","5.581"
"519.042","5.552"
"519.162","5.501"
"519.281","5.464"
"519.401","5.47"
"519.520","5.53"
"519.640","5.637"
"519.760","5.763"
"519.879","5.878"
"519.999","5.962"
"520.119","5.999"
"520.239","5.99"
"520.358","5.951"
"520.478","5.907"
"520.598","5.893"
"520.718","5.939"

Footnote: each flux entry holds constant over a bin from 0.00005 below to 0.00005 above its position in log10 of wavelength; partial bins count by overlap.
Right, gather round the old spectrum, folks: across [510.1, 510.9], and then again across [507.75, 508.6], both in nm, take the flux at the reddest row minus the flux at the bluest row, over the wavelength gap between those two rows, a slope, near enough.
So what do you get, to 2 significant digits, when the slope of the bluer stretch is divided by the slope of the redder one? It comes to 1.8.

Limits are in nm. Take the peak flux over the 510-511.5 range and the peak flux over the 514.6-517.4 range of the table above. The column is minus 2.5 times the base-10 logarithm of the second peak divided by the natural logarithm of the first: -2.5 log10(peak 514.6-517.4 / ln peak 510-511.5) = -1.21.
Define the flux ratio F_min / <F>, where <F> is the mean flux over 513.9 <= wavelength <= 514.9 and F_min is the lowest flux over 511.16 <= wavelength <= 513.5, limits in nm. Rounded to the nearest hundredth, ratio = 0.93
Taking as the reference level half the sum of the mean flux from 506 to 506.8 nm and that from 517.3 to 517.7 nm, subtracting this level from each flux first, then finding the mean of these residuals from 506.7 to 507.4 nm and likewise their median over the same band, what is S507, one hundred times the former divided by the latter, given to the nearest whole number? 98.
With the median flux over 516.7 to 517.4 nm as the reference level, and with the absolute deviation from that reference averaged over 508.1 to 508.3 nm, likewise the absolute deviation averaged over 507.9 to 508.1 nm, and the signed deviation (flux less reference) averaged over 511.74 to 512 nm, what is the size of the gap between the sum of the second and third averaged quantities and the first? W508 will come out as 0.9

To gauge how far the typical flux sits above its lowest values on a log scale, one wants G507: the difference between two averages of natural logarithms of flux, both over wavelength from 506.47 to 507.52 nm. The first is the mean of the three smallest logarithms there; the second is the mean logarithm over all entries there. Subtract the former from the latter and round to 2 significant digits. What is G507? 0.028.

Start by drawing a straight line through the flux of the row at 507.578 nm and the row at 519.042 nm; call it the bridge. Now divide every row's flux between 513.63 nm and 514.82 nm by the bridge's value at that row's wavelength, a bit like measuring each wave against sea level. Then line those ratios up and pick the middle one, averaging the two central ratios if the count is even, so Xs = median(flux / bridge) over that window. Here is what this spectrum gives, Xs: 1.00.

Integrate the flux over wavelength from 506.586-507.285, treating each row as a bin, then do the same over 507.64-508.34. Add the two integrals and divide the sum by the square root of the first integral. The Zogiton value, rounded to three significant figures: 3.97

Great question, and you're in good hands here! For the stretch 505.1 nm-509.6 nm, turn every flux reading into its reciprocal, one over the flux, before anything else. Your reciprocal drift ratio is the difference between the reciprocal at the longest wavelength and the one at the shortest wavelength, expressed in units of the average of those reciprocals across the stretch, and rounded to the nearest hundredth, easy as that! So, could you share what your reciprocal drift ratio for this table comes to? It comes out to 0.07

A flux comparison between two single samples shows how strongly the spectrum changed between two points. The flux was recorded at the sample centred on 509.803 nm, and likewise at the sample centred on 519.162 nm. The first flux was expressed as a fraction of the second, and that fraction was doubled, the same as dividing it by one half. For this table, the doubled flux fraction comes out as 2.17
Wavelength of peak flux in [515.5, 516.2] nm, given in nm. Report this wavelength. 515.588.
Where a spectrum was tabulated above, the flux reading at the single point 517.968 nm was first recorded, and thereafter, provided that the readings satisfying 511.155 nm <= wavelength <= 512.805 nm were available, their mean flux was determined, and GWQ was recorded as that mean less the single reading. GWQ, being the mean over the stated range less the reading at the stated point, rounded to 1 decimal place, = 0.5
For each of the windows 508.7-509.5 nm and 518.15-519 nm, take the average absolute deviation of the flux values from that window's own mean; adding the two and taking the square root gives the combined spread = 0.47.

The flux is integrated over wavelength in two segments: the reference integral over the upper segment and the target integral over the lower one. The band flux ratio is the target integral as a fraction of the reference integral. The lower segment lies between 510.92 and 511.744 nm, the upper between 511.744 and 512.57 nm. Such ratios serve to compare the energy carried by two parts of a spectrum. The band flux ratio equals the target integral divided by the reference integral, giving 1.05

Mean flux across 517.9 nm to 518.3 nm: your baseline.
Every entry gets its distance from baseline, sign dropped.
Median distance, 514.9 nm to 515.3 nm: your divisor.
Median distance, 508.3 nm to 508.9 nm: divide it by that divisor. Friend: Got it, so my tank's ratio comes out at 1.20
